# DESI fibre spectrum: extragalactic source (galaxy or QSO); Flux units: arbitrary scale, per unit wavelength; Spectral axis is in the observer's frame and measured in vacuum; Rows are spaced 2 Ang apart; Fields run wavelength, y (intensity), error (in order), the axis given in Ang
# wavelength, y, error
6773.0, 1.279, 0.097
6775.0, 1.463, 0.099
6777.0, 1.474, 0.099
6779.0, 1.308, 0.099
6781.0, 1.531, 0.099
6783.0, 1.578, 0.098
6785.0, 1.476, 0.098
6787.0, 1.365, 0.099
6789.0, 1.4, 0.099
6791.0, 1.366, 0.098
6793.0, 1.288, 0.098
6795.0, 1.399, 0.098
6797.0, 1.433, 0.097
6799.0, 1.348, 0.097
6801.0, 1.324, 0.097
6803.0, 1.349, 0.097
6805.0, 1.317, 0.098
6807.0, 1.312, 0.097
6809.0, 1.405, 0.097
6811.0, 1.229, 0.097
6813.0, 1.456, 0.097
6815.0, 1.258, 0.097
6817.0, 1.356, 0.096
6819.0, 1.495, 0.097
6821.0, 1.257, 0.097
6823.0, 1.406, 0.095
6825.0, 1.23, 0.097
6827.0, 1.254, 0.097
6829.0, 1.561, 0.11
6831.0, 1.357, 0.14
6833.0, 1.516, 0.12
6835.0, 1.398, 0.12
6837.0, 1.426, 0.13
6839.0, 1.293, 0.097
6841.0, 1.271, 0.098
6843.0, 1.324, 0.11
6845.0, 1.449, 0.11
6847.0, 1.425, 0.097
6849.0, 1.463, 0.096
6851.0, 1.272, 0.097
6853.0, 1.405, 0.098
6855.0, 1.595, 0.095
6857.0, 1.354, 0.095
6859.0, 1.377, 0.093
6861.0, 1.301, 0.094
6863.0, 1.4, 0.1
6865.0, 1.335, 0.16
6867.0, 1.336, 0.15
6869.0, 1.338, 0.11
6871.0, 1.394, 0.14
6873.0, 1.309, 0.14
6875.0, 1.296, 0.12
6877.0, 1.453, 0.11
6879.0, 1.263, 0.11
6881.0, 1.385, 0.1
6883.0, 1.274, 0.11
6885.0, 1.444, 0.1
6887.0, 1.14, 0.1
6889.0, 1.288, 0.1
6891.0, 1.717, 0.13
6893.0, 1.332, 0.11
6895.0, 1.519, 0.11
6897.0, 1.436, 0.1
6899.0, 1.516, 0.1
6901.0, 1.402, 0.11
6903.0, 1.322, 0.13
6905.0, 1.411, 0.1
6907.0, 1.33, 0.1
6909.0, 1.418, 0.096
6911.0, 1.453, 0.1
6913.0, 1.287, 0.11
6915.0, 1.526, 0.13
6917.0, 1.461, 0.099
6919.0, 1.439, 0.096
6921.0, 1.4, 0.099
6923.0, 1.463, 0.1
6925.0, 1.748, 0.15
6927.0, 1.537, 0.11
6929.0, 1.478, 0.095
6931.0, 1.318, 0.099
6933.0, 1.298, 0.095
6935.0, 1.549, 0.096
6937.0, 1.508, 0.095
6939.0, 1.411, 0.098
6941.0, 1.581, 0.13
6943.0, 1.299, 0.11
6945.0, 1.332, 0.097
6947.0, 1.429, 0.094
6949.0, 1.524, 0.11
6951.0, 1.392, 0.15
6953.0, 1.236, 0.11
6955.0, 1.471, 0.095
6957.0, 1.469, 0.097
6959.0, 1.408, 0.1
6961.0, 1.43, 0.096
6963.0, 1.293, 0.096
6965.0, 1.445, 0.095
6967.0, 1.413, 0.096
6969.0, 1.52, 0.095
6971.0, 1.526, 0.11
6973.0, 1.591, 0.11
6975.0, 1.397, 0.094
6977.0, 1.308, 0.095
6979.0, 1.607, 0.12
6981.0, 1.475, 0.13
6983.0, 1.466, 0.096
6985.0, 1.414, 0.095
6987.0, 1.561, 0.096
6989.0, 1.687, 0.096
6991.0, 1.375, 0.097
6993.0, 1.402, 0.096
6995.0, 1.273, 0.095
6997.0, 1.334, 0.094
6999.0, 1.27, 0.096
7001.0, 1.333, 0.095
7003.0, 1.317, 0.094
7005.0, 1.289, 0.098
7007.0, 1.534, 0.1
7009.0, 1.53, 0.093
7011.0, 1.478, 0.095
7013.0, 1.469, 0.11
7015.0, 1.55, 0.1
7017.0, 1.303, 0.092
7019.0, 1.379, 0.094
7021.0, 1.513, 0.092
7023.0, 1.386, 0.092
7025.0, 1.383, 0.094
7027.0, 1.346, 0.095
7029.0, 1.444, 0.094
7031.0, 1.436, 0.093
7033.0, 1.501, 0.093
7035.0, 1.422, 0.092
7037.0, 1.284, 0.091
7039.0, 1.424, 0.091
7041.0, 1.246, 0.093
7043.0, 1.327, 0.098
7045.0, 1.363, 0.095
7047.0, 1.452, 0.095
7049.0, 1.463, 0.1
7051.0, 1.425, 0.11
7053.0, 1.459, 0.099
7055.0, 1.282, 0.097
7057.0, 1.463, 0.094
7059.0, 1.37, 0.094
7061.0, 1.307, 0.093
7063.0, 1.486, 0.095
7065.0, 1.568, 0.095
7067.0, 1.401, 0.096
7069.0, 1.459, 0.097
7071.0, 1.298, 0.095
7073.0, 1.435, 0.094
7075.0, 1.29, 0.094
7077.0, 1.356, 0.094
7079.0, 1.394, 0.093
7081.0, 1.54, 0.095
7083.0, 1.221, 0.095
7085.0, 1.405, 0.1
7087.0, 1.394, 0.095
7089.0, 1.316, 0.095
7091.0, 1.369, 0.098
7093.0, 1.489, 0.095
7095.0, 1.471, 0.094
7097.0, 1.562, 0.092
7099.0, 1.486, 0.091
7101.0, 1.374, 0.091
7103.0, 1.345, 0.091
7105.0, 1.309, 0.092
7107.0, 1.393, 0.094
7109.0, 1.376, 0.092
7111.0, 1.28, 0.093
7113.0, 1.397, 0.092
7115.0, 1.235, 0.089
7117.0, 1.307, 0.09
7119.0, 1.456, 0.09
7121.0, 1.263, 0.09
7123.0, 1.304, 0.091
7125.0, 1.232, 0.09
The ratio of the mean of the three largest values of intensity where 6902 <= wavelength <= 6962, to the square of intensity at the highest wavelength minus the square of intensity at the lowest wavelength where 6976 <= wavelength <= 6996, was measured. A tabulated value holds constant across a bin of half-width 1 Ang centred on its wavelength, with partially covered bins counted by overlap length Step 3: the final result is -18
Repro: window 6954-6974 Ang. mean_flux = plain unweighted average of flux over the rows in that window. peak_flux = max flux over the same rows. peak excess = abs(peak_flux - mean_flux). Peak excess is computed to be 0.13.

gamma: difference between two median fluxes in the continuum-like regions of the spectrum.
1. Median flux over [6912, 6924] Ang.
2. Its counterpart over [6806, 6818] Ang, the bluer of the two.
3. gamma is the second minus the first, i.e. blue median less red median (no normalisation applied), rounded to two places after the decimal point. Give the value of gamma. -0.12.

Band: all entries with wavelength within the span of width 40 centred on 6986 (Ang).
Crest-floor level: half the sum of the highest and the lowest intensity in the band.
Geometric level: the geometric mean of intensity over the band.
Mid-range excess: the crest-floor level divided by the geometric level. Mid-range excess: 1.04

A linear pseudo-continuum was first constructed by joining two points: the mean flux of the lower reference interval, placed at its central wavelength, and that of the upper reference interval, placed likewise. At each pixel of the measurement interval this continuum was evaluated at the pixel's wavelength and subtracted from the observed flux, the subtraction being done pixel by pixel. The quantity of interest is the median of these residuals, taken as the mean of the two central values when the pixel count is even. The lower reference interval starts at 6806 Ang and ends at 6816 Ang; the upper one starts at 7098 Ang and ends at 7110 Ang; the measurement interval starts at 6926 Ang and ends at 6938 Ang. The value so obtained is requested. 0.14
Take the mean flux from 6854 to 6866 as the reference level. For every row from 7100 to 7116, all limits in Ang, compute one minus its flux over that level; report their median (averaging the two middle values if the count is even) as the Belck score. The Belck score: 0.02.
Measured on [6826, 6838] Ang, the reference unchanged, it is -0.01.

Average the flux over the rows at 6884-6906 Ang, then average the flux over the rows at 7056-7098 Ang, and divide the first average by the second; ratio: 1.00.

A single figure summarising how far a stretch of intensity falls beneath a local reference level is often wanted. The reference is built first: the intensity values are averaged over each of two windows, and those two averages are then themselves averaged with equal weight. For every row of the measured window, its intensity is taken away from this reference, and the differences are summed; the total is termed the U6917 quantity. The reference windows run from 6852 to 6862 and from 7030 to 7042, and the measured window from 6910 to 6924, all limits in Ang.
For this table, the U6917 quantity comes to -0.3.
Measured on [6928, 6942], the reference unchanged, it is -0.4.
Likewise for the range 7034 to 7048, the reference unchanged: 0.3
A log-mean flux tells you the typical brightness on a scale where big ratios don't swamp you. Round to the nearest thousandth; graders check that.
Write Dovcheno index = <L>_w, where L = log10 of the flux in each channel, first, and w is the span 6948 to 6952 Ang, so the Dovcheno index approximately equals 0.163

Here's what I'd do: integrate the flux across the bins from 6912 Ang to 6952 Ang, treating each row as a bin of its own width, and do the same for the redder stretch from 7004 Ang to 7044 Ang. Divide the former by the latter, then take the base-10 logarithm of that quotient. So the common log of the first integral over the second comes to 0.011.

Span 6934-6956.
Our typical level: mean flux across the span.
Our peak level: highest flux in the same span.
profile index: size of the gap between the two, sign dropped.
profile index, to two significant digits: 0.15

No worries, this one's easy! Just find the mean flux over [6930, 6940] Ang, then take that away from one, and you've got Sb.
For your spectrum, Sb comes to -0.42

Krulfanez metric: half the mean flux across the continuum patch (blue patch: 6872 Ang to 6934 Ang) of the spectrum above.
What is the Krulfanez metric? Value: 0.704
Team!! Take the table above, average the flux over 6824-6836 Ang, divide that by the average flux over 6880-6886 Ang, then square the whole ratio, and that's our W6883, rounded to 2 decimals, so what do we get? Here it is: 1.03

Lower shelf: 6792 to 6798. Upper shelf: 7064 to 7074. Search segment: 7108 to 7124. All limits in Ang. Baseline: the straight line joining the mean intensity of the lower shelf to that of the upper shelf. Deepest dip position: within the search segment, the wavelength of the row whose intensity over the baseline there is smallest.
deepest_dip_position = 7115.0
